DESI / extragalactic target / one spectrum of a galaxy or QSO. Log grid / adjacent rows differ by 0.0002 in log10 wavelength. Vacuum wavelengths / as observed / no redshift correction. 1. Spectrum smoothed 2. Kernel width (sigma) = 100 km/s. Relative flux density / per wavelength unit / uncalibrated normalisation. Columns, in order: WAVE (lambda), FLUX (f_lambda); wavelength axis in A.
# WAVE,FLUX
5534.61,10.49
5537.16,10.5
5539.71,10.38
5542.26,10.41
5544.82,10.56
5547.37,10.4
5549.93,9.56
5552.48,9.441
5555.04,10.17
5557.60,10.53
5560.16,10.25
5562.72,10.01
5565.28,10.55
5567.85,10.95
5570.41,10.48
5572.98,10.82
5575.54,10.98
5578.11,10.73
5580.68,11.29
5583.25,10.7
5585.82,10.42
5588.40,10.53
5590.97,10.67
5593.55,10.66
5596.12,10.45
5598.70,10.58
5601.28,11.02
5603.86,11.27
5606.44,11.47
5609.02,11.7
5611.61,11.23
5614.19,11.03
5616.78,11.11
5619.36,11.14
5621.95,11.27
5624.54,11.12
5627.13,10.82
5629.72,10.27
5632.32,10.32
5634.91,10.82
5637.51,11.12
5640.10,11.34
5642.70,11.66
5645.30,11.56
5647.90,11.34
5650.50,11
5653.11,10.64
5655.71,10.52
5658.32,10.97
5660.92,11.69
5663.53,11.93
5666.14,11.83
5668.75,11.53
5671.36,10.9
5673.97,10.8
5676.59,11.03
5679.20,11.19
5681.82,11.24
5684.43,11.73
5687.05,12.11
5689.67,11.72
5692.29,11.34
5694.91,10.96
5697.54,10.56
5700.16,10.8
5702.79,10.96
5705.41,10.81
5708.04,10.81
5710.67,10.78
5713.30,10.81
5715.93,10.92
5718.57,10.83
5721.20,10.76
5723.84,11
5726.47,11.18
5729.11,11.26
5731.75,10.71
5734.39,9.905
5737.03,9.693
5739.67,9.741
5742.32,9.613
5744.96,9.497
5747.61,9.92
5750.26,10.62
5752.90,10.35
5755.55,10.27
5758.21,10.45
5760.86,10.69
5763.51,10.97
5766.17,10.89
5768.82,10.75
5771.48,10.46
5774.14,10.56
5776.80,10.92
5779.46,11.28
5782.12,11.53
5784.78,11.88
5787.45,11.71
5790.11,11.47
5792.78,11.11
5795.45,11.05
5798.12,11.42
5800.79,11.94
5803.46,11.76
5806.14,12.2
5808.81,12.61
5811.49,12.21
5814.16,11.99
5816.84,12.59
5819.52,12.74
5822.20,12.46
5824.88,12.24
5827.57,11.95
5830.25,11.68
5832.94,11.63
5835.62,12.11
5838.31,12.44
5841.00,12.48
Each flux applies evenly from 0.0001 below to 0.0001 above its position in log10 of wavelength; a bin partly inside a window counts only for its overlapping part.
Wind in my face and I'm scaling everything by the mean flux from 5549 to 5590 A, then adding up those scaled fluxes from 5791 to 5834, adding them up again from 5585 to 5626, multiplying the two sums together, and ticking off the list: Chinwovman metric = 307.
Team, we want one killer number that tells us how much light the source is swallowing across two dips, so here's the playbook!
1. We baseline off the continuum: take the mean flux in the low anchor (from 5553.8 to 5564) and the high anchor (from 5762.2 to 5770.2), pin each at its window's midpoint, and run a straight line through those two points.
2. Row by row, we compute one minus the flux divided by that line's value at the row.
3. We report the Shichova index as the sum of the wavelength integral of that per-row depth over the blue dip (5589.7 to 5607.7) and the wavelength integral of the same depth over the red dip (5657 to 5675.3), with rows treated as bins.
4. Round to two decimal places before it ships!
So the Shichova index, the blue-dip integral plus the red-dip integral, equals -2.30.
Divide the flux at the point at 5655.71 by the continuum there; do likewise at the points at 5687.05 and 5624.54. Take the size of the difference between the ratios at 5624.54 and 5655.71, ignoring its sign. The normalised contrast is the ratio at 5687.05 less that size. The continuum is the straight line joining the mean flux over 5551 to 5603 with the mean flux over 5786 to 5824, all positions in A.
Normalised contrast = 1.01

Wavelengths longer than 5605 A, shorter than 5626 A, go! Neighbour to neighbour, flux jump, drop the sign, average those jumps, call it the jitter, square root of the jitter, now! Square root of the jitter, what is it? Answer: 0.43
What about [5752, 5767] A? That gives 0.41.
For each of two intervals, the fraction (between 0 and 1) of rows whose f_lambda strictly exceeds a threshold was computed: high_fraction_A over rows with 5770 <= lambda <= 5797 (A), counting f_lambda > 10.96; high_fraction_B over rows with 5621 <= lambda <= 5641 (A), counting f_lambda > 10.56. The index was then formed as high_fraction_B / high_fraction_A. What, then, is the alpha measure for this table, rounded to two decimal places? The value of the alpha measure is 1.07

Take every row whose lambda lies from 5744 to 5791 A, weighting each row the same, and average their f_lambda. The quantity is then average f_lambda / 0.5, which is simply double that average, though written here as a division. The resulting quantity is 21.6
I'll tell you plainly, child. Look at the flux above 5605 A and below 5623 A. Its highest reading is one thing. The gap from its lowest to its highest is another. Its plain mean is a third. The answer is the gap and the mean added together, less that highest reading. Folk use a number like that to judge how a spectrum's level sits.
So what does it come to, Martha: 0.25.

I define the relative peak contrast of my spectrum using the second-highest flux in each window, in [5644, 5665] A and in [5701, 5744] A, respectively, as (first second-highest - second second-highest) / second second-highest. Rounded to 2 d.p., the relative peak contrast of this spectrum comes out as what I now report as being 0.05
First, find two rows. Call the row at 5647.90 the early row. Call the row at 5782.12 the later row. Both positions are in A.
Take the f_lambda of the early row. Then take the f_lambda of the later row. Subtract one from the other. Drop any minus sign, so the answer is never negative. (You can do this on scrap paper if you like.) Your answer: 0.2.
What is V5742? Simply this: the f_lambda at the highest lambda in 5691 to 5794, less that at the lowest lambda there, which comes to -0.2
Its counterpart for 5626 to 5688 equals 1.3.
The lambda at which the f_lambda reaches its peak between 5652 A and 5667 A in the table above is 5663.53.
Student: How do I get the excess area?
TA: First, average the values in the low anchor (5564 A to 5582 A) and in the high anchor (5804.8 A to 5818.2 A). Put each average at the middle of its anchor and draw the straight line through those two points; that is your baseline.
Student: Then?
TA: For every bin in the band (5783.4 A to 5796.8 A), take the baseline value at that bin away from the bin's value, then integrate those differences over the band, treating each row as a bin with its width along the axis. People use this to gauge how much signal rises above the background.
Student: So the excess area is -10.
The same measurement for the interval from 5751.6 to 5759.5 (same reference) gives -13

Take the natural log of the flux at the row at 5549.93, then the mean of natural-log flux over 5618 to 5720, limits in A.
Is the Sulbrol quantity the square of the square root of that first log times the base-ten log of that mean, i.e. 0.861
